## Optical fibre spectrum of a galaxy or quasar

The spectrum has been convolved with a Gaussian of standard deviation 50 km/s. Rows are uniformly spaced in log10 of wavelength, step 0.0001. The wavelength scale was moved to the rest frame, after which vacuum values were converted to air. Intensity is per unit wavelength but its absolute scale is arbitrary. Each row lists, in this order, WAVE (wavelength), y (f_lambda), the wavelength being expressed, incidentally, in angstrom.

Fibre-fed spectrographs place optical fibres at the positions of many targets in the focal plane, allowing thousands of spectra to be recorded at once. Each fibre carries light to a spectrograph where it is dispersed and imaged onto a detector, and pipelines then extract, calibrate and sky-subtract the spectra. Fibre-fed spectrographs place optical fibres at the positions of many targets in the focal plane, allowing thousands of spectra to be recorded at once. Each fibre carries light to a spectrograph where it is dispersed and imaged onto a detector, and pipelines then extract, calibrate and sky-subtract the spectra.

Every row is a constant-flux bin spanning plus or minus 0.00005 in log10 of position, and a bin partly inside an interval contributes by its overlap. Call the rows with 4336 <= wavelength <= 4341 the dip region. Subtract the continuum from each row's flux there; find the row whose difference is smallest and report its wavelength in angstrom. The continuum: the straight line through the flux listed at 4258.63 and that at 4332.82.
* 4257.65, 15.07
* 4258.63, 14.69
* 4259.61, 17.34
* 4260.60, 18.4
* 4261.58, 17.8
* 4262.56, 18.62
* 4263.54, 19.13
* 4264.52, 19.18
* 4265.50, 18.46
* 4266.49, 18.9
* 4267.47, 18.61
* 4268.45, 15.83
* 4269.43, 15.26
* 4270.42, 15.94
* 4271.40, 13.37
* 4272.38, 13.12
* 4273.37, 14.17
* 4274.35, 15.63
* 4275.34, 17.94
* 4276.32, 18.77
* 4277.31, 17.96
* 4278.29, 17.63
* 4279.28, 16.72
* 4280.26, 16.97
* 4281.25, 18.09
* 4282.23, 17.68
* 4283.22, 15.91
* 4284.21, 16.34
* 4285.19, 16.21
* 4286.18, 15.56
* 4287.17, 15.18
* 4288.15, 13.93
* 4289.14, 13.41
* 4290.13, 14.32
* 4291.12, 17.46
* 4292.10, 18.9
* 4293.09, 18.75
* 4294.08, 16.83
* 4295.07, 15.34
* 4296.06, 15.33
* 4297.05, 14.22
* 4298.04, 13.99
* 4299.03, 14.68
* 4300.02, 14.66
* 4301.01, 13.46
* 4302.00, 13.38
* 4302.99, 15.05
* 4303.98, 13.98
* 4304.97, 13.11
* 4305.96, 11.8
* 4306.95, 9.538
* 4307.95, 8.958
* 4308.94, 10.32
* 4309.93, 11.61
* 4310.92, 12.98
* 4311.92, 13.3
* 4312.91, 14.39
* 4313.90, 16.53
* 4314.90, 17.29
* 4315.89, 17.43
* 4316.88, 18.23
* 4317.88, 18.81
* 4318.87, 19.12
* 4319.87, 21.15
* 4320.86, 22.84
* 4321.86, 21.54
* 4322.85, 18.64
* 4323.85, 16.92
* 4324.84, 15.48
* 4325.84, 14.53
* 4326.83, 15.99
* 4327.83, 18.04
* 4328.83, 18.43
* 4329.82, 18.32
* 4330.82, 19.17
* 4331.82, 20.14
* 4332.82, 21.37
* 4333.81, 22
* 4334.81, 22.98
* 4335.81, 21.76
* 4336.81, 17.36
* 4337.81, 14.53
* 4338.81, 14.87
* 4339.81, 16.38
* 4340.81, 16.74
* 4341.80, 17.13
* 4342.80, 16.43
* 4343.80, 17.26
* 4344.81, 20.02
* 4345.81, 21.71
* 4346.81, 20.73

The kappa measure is 4337.81 angstrom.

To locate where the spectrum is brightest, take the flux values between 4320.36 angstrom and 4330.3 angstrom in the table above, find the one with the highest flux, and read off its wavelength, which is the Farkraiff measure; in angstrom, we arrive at 4320.86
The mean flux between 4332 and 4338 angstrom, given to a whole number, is 20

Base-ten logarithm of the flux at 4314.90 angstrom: 1.24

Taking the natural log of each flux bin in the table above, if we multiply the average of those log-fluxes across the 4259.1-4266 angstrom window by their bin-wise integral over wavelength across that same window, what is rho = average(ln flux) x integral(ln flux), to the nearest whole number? 58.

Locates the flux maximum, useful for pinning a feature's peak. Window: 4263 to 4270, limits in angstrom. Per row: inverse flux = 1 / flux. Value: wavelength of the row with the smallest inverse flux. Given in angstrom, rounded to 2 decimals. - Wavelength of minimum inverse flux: 4264.52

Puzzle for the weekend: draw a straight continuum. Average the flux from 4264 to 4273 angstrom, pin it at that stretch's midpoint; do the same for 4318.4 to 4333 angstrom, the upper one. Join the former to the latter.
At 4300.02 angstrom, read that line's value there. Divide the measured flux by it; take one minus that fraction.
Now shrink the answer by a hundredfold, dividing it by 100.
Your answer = 0.0017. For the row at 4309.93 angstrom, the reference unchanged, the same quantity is 0.0036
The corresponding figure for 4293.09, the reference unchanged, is -0.0007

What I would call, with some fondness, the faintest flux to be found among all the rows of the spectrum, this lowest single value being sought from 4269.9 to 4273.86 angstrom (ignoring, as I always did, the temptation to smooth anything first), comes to 13.12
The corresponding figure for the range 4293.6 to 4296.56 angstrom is 15.33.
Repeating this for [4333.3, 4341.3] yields 14.53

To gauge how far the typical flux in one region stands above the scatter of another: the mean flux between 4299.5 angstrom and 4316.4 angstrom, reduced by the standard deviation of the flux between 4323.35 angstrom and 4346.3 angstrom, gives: 10.9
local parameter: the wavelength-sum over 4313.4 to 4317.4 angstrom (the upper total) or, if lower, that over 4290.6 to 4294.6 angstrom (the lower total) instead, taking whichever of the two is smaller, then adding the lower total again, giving 141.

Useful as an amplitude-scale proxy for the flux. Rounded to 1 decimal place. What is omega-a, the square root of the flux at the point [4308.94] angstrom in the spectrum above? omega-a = 3.2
